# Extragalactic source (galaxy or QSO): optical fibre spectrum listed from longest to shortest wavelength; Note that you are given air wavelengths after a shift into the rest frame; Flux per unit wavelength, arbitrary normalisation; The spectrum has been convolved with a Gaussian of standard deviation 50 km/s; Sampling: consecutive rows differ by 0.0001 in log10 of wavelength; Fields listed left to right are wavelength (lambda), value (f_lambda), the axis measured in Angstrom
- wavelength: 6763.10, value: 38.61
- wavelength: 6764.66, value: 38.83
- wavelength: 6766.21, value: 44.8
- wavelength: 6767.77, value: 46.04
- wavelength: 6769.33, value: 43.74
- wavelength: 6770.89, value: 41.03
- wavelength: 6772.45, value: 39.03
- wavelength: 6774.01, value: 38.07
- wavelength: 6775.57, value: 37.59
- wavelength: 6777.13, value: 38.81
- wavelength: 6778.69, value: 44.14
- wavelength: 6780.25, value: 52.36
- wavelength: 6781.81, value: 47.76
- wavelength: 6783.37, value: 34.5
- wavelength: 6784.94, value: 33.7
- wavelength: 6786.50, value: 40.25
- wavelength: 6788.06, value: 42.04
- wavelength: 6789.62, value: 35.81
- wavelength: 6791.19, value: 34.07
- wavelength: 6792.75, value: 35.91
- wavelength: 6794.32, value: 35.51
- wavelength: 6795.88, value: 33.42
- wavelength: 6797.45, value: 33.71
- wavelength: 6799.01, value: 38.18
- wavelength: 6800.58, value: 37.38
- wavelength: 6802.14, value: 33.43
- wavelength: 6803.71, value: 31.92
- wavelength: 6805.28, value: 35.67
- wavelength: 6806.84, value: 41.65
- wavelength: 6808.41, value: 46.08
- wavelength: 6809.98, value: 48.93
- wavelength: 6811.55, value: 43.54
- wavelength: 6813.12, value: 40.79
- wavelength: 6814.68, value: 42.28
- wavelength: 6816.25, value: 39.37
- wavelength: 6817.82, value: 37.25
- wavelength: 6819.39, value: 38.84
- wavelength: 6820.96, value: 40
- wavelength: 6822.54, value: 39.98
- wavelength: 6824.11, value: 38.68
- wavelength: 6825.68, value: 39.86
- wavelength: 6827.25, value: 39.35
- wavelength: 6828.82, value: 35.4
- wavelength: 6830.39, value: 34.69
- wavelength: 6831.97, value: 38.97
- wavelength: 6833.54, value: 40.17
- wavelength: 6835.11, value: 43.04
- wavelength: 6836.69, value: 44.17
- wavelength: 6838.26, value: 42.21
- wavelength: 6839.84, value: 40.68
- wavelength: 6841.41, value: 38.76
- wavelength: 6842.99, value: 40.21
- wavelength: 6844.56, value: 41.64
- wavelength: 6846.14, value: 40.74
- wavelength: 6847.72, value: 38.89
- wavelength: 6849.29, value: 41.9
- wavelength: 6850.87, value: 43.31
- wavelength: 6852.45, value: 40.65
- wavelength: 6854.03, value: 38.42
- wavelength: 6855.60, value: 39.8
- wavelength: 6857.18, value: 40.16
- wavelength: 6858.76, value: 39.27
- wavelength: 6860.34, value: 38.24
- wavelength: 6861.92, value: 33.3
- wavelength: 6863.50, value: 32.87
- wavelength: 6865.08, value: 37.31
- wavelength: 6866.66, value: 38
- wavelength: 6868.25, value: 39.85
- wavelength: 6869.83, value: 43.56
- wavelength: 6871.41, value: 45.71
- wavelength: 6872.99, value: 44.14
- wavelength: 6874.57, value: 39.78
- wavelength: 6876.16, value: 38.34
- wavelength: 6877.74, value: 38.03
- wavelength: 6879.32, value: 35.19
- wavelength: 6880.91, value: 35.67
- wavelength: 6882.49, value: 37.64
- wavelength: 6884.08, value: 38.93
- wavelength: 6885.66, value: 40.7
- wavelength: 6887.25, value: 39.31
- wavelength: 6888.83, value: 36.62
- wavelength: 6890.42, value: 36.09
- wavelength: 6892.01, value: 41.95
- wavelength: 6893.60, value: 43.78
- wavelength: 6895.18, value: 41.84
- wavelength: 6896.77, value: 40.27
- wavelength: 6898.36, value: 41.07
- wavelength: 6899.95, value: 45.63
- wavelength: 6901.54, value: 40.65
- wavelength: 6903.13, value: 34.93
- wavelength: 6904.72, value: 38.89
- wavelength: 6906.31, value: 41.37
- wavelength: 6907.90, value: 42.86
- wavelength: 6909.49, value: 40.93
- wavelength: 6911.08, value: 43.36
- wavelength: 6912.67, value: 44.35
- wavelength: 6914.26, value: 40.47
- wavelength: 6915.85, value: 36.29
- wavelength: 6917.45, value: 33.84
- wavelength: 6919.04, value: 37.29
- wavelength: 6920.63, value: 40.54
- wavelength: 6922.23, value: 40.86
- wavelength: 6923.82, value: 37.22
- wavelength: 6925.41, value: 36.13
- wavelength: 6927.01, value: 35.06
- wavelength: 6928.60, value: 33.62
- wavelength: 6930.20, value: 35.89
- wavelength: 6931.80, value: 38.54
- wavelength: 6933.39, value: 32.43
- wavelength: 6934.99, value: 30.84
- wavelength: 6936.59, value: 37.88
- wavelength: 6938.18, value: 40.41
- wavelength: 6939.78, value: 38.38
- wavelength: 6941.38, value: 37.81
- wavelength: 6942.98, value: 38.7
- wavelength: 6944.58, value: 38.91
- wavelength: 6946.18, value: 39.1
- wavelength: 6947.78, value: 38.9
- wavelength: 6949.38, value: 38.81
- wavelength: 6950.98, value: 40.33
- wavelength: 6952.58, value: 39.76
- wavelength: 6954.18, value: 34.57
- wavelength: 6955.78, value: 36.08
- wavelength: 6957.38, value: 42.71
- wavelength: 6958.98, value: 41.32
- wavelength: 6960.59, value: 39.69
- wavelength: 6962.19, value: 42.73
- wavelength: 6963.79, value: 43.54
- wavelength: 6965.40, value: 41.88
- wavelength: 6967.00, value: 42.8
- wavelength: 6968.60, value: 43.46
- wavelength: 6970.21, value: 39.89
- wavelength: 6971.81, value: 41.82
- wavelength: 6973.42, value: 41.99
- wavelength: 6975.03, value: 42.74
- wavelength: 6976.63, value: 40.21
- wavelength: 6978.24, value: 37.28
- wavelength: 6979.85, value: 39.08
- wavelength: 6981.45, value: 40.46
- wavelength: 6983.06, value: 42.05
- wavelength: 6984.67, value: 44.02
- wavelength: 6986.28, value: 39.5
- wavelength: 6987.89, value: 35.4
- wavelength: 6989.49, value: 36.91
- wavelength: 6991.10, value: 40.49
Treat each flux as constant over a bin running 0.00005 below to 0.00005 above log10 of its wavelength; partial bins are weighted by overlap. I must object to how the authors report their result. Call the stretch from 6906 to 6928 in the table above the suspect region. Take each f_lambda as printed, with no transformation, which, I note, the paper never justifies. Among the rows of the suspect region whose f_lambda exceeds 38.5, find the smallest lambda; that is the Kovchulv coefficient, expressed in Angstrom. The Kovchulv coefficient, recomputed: 6906.31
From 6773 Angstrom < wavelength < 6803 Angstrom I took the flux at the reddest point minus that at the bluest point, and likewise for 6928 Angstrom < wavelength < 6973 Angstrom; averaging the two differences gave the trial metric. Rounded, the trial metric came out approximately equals 1.8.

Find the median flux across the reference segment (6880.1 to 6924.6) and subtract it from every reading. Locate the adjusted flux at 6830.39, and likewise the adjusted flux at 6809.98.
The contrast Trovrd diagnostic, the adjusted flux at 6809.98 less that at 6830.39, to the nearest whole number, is 14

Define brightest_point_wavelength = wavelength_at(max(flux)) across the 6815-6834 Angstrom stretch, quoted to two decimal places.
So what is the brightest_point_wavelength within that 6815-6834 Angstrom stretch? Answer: 6833.54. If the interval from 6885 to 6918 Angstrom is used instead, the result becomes 6899.95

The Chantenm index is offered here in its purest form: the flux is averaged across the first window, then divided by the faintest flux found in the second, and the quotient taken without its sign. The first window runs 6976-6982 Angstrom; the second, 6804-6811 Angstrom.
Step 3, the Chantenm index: 1.10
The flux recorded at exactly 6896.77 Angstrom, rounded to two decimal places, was 40.27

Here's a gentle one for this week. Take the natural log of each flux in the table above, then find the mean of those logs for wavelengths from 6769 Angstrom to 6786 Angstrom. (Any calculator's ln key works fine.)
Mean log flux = 3.70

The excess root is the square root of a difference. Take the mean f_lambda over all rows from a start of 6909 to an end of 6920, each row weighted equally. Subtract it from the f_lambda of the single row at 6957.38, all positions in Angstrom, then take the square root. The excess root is 1.8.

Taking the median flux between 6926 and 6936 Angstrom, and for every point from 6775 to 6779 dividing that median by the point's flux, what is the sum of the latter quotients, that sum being 2.6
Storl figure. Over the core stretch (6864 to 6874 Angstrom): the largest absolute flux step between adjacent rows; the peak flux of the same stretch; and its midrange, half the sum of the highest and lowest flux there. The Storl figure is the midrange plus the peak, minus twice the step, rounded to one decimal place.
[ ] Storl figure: 79.8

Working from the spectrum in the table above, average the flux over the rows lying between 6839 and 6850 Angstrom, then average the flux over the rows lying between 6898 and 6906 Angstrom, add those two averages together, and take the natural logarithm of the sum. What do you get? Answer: 4.390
